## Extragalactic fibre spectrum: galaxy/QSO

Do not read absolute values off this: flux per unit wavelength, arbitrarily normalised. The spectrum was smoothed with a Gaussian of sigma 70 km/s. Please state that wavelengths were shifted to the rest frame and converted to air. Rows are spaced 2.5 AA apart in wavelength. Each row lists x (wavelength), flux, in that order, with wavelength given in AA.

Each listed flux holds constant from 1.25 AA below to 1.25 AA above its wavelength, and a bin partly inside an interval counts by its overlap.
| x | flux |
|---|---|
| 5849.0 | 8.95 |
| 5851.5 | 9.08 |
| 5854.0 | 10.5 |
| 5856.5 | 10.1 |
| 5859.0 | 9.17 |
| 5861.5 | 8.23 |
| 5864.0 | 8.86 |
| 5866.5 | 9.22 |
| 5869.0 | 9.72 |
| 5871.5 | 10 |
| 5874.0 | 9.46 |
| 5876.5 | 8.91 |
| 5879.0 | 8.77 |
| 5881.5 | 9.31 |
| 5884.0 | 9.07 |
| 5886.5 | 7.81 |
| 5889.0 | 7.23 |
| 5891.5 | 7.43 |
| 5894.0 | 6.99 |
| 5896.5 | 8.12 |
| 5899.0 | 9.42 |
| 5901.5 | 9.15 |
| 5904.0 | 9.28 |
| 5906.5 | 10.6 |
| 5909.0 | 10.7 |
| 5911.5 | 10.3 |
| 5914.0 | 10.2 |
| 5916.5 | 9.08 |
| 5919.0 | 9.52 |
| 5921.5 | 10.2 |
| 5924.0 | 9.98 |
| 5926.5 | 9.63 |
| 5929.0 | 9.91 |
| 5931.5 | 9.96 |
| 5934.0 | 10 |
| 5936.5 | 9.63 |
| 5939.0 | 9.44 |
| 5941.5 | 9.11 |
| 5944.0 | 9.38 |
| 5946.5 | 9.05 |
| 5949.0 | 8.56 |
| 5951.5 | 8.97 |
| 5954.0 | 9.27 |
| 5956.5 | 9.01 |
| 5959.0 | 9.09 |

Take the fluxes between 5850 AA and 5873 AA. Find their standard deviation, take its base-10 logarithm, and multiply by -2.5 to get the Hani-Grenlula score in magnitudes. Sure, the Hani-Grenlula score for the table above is 0.4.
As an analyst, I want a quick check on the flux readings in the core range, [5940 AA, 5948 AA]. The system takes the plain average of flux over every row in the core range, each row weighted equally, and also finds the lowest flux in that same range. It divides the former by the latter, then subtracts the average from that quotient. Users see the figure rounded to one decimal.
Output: -8.2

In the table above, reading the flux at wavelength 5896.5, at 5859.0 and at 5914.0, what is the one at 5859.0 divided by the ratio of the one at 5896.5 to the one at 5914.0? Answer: 11.5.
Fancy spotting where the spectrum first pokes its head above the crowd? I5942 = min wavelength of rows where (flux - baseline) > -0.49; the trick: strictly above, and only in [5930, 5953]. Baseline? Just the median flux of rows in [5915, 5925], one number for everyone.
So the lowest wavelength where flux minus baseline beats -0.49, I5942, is 5931.5 AA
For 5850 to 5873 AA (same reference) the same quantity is 5854.0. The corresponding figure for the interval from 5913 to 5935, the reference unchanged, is 5914.0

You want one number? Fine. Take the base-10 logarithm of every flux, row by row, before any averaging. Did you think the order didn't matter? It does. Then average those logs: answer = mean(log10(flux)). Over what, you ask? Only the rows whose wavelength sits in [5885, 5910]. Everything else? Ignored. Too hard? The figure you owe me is 0.93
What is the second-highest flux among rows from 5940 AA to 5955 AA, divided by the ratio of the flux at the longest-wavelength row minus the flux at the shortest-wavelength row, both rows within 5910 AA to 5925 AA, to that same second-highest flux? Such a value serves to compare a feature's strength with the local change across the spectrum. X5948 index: -269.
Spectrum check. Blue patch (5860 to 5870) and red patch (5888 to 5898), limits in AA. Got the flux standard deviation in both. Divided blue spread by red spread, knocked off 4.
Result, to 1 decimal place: -2.7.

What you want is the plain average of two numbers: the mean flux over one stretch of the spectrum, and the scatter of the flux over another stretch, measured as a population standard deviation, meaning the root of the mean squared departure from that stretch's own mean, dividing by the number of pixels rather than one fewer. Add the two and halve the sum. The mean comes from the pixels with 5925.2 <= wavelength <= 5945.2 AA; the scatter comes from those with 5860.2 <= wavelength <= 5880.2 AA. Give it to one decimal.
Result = 5.1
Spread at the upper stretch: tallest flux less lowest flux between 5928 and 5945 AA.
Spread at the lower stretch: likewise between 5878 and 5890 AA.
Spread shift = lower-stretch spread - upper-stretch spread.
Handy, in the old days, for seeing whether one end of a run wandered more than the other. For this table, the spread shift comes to 1.2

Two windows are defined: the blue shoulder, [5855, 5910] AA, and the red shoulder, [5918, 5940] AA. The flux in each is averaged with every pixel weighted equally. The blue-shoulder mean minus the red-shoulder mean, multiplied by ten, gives -8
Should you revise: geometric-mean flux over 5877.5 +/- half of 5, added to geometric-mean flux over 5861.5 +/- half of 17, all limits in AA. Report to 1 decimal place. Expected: 18.2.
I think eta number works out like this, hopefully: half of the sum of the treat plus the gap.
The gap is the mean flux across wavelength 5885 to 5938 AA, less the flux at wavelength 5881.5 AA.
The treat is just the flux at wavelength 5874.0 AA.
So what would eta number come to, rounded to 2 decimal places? 4.72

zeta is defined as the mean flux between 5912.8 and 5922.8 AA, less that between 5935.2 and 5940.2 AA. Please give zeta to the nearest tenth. 0.2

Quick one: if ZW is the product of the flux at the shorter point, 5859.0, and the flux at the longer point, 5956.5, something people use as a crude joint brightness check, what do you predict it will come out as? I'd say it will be 83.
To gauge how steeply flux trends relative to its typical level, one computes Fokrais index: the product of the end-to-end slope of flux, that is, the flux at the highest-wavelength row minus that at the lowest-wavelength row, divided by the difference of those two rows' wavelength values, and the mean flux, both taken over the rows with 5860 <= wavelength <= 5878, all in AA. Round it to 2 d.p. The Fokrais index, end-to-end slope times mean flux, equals 0.42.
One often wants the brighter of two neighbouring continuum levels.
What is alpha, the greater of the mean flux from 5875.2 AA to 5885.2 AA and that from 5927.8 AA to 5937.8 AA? 9.9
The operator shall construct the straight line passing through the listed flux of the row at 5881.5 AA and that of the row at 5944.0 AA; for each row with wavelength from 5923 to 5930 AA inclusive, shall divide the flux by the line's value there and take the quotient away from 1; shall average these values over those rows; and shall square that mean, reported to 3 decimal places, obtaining 0.003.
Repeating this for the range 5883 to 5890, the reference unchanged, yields 0.019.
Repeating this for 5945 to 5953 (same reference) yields 0.003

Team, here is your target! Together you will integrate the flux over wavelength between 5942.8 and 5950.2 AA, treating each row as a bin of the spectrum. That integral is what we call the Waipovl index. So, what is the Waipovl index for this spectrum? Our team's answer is 67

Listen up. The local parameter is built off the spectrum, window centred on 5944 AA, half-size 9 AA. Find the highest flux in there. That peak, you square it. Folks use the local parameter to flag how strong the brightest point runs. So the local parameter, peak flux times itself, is 93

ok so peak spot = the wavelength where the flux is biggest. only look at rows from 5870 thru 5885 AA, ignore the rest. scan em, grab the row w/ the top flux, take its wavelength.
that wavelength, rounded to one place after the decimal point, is 5871.5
